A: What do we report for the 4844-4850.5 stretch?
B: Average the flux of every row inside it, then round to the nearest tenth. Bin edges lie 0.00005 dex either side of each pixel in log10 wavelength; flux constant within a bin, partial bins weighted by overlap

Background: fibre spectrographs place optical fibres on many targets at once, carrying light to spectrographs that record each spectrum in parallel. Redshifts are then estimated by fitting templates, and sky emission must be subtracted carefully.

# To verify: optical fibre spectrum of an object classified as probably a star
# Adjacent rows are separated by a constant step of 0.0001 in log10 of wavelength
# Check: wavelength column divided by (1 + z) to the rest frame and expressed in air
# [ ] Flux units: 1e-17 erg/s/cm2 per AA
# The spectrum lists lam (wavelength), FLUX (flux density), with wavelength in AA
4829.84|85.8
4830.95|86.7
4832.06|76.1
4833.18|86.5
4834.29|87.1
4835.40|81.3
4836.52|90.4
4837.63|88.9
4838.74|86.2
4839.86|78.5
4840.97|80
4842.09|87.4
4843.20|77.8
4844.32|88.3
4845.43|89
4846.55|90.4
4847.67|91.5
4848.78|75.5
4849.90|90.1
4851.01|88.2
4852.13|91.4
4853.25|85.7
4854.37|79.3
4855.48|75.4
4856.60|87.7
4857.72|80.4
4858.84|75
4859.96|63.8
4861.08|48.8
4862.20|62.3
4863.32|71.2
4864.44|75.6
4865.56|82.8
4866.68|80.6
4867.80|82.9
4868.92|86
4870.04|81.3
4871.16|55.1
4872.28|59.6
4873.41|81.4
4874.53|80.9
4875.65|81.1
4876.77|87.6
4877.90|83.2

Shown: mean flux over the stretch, 87.5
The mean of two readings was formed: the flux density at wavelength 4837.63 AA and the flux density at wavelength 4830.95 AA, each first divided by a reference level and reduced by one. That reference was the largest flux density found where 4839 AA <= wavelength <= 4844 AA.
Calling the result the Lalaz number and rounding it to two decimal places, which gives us 0.00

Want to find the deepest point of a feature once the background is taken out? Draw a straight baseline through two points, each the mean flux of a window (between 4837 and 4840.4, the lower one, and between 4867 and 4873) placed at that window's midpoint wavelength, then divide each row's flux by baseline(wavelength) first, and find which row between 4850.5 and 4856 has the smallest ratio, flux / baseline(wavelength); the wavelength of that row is 4855.48 AA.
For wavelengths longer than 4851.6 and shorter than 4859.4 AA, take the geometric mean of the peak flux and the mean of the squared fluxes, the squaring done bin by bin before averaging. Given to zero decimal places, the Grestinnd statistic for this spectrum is 787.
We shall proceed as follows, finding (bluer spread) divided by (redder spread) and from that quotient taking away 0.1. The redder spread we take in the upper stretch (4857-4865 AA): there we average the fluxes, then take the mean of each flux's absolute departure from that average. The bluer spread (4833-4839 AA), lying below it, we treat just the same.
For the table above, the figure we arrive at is 0.1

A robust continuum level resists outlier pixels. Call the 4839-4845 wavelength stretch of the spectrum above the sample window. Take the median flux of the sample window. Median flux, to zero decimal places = 80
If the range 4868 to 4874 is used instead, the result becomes 81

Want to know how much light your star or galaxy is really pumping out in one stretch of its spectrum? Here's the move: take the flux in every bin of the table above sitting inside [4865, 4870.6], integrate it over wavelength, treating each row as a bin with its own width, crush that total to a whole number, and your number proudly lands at 464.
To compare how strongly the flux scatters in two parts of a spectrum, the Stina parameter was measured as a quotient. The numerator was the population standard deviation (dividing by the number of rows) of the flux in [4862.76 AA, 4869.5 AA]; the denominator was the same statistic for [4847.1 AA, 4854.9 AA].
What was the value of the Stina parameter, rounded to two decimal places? 0.86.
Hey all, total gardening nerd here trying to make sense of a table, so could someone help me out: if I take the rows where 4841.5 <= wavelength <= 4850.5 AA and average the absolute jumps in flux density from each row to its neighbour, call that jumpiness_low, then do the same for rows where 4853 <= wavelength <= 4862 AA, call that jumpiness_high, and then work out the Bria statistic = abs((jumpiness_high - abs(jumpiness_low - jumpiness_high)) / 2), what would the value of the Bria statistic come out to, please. 3.85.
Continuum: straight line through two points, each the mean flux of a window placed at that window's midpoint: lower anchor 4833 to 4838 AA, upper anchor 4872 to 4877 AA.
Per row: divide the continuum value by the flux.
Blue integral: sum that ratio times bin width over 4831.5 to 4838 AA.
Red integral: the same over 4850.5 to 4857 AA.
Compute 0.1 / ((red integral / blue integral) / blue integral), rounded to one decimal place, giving 0.7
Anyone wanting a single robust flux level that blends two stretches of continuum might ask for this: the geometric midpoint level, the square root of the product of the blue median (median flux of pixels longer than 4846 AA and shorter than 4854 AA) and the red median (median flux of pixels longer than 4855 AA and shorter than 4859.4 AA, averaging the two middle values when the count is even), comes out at 84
